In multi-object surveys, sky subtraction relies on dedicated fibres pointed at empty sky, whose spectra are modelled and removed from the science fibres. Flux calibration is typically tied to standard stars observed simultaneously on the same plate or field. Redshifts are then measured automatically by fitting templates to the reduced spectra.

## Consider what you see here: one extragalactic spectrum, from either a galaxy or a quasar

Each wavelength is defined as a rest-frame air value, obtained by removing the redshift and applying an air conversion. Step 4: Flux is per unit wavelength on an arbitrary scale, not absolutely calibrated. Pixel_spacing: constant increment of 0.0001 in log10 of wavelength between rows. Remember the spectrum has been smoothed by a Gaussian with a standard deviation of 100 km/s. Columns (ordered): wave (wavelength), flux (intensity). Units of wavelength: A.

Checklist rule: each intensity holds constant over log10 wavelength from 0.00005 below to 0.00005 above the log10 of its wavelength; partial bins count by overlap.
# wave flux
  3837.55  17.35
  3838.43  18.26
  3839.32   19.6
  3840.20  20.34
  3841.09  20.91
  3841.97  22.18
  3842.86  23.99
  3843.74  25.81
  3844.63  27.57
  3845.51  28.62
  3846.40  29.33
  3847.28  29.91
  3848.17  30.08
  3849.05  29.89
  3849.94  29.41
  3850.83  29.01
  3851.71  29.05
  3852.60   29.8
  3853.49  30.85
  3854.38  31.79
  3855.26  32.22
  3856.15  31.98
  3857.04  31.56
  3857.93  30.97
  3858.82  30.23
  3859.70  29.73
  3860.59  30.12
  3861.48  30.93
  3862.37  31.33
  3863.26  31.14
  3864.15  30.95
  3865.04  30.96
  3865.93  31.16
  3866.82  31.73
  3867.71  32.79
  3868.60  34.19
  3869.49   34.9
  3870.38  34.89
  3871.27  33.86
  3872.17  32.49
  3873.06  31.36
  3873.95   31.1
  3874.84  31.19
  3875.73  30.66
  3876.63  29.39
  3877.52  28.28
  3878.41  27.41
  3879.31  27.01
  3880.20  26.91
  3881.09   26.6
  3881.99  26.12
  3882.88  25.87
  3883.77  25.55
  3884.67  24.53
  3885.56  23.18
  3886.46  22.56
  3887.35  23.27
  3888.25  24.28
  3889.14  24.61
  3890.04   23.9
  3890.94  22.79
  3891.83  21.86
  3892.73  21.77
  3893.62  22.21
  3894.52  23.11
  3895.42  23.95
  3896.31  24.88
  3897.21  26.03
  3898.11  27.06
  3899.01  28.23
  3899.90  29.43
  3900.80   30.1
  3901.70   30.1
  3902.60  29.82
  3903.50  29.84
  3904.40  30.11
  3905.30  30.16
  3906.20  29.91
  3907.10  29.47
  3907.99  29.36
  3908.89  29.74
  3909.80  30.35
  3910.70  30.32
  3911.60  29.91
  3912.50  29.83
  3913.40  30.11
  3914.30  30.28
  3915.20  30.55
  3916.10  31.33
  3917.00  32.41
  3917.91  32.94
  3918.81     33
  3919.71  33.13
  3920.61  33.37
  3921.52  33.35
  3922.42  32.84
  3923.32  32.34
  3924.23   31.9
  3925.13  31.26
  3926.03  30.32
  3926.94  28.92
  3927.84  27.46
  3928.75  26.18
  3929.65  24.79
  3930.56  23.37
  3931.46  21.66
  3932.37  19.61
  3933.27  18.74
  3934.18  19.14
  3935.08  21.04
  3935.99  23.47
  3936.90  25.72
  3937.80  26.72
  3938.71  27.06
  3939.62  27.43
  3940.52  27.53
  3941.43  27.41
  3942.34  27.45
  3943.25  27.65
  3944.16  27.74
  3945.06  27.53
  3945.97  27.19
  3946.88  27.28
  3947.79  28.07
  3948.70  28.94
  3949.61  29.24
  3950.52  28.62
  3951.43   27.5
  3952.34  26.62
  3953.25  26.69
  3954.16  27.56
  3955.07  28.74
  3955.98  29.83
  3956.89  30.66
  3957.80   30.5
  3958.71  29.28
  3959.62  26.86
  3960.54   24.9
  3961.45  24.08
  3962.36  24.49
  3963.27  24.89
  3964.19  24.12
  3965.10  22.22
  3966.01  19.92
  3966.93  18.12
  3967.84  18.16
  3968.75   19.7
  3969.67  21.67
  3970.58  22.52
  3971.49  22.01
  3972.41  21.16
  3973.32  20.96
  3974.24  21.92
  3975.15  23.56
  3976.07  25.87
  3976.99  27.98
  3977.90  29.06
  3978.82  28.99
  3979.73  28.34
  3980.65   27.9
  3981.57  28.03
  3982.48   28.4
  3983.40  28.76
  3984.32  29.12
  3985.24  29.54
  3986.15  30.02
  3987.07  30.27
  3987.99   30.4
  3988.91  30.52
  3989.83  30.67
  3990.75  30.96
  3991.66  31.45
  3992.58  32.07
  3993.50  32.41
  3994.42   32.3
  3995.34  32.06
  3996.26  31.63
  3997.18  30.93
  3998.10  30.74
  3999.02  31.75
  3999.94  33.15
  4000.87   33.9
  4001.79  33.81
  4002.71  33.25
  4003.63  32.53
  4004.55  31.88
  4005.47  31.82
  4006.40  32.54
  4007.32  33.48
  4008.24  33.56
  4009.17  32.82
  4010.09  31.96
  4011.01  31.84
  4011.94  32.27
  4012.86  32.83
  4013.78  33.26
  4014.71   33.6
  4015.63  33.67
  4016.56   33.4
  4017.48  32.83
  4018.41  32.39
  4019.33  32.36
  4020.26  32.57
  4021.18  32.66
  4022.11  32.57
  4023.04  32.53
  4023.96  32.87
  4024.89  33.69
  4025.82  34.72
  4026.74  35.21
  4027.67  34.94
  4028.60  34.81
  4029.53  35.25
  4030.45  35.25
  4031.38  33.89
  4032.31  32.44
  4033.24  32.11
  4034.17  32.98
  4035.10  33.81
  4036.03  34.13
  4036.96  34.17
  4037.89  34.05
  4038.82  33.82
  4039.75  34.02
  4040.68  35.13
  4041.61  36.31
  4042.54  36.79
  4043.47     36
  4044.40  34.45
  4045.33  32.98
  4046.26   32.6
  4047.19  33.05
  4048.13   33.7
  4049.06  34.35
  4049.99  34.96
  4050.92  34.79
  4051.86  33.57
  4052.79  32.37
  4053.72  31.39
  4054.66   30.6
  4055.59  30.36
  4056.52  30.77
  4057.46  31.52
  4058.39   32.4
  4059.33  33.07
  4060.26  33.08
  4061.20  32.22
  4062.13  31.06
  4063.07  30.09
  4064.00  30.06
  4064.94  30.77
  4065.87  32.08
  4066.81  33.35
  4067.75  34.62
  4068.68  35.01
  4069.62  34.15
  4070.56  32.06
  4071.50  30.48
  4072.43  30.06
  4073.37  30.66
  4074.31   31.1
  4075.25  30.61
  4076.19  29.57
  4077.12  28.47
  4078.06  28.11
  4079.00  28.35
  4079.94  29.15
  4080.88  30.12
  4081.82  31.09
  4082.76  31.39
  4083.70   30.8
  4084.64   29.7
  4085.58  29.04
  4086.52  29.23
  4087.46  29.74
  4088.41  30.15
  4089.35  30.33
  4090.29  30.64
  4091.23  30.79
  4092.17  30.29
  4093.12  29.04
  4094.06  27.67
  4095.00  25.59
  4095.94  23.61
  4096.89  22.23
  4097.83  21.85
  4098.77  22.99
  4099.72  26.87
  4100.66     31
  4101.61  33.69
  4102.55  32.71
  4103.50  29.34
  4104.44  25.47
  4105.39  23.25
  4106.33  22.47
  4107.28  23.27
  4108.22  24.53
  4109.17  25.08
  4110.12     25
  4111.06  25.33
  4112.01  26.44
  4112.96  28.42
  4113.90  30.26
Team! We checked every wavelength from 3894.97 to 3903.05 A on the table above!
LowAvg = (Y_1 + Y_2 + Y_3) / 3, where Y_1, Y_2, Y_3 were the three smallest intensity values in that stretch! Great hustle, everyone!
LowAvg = 25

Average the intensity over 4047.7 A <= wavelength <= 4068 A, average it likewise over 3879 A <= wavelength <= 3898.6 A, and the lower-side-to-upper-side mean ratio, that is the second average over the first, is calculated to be 0.76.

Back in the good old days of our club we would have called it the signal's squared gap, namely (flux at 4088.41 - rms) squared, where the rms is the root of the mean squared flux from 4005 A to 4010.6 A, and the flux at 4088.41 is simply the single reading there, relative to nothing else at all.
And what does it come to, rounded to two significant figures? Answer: 6.5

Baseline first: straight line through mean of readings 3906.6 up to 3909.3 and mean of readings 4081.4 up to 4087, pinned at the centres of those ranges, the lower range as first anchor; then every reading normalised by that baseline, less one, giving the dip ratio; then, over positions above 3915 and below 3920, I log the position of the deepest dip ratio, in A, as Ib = 3915.20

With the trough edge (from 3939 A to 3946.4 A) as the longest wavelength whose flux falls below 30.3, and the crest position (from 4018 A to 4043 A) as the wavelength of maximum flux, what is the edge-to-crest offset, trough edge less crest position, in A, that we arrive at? -96.6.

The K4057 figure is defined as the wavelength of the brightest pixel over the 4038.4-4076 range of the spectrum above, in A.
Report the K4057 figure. 4042.54 A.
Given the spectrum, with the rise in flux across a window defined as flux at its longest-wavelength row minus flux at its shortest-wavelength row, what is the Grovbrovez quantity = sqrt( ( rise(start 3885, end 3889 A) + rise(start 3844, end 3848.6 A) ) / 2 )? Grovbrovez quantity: 1.34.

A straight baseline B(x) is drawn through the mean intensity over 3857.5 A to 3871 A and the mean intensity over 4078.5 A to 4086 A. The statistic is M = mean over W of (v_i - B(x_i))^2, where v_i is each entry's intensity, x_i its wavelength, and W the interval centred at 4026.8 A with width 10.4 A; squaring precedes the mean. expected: 15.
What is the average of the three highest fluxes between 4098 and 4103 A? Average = 32.5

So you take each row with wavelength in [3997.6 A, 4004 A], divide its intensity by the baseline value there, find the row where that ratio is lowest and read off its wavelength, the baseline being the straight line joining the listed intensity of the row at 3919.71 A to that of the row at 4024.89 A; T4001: 3998.10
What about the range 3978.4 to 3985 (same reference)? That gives 3980.65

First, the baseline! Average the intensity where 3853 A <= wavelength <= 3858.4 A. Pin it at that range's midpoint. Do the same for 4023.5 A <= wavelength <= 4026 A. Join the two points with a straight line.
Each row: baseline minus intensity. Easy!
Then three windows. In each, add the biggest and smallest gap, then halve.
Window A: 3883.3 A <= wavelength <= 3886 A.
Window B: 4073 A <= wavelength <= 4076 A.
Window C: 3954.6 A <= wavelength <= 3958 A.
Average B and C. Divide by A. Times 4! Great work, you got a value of 2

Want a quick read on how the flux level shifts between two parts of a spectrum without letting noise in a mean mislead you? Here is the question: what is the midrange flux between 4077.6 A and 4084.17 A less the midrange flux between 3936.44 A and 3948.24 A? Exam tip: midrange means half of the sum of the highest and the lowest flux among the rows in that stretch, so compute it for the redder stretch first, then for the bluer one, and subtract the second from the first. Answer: 3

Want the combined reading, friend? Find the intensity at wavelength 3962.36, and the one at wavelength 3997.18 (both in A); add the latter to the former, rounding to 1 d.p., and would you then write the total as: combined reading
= 55.4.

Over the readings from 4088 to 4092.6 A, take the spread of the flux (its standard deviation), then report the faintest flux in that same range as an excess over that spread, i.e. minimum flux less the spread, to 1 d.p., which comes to 29.9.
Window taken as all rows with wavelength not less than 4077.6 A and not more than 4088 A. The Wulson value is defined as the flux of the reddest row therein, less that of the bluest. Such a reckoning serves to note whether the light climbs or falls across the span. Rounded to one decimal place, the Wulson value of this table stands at 1.6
